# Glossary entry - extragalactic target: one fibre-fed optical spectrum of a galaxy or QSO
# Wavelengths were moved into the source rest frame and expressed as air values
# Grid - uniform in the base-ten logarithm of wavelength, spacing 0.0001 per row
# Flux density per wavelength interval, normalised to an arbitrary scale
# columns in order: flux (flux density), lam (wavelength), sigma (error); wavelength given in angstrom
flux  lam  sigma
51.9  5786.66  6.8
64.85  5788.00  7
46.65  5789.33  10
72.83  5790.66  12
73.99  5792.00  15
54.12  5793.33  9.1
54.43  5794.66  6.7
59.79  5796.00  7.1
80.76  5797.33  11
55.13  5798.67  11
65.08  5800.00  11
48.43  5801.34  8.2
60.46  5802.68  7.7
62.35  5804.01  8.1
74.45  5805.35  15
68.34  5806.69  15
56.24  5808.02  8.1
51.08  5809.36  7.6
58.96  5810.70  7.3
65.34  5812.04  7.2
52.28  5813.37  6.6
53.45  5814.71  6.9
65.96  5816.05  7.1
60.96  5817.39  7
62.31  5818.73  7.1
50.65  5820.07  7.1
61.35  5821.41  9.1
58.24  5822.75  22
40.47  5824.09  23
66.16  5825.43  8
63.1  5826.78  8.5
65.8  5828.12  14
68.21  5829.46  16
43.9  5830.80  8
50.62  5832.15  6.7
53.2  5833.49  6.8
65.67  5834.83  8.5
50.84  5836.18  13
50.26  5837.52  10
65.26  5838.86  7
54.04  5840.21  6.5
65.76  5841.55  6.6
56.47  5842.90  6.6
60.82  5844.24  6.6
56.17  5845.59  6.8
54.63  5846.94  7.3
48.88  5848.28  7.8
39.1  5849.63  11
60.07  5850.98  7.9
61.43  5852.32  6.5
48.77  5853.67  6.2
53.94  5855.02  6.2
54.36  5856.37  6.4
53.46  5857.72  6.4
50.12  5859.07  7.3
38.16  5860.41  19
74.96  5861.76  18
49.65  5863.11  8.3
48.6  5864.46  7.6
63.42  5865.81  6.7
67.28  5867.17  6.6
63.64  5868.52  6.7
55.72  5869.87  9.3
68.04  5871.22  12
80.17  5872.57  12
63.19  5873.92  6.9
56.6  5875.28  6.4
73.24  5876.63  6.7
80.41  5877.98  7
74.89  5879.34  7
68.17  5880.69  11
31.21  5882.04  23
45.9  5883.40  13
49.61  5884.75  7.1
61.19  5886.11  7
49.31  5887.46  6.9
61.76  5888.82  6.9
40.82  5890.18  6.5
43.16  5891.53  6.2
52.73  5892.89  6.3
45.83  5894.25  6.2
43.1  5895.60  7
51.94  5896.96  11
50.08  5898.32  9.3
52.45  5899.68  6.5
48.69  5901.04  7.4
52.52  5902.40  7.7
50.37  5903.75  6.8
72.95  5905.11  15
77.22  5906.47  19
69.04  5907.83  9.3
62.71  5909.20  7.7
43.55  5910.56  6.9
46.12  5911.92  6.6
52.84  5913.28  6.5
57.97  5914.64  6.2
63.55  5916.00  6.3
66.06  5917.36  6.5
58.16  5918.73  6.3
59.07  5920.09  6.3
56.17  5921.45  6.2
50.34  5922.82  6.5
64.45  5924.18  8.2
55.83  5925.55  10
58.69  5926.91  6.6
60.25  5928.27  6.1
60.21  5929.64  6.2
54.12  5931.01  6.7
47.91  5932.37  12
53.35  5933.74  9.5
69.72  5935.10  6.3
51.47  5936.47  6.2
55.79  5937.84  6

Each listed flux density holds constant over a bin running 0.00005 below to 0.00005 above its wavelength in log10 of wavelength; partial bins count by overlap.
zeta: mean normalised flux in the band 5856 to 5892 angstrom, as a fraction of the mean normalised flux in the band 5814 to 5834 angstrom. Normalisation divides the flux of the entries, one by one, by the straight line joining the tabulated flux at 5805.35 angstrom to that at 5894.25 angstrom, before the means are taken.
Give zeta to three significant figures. 1.32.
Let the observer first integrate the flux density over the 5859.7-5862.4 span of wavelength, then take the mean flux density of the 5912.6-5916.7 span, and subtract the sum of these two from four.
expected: -207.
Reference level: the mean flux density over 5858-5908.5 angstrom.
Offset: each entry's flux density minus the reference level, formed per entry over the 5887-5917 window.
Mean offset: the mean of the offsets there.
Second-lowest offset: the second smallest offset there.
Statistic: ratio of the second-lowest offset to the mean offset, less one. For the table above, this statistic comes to 3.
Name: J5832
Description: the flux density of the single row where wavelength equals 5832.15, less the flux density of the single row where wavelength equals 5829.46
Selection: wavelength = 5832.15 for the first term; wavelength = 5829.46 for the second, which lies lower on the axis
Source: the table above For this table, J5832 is -18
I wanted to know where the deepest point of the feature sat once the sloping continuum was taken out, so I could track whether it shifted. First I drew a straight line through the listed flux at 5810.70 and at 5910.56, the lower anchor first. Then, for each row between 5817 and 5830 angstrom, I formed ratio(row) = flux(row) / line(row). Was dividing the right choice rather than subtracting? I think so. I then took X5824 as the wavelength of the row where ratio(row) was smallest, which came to 5824.09 angstrom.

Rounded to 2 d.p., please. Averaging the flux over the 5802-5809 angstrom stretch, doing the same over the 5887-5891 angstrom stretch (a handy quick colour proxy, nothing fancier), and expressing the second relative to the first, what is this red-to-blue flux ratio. 0.79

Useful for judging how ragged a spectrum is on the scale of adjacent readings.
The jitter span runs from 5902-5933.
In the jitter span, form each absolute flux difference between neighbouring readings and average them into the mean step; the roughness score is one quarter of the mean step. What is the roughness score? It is 1.62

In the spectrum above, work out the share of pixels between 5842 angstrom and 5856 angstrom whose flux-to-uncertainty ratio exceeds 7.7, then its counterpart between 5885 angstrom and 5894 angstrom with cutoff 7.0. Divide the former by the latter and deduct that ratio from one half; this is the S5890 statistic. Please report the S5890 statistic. -0.4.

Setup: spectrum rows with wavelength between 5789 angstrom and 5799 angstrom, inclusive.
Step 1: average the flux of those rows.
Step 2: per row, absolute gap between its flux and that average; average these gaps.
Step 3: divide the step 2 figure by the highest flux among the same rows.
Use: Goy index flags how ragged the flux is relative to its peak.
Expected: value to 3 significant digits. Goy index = 0.127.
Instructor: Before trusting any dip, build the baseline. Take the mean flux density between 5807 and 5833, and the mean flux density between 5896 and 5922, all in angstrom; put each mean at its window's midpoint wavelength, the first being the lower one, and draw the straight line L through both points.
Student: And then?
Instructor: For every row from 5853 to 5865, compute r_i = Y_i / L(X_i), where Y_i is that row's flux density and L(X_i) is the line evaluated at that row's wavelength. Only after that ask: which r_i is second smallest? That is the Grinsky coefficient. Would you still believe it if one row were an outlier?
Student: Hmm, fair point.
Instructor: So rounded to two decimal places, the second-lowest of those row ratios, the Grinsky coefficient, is 0.84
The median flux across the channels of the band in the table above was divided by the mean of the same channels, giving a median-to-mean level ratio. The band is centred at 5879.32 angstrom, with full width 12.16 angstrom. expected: 1.05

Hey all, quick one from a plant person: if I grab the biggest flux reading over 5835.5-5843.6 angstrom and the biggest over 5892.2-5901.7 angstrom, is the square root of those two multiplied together 59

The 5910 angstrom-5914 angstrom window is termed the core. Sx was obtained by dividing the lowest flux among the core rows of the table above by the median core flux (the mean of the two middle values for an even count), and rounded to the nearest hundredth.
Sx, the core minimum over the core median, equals 0.94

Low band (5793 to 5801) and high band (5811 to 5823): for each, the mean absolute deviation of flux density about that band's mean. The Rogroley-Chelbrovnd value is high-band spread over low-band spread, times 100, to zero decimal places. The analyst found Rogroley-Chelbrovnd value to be 62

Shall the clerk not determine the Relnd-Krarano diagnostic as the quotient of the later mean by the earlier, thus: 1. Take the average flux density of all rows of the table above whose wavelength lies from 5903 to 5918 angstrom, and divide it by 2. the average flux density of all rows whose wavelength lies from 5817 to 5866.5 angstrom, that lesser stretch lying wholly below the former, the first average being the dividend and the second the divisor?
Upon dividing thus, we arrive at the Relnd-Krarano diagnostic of 1.08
